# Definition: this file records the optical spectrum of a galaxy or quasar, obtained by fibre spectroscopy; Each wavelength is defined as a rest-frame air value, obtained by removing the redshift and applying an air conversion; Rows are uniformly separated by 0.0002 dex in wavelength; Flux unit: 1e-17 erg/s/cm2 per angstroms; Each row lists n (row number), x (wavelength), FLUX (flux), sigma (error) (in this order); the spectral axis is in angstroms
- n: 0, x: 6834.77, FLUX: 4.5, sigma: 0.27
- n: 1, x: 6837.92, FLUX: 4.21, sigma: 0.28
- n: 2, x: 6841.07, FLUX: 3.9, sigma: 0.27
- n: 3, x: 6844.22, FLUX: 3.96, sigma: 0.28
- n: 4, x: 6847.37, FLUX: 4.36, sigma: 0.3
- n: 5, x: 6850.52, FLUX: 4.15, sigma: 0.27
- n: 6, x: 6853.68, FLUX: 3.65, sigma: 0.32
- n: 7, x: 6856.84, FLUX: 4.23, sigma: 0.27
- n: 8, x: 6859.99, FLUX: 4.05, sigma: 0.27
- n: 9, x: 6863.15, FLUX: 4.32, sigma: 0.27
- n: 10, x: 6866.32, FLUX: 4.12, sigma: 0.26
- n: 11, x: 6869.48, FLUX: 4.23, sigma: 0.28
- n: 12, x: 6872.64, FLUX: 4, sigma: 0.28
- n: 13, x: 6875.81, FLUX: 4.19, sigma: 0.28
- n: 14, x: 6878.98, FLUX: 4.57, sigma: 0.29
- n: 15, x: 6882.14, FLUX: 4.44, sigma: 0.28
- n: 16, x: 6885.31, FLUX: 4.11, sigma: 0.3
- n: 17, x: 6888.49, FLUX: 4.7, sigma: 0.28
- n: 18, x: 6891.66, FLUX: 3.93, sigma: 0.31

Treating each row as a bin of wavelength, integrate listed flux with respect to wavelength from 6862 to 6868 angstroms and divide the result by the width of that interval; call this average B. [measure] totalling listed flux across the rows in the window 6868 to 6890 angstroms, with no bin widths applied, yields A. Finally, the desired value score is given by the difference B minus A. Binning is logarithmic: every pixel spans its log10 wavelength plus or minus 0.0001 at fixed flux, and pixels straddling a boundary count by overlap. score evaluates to -26.0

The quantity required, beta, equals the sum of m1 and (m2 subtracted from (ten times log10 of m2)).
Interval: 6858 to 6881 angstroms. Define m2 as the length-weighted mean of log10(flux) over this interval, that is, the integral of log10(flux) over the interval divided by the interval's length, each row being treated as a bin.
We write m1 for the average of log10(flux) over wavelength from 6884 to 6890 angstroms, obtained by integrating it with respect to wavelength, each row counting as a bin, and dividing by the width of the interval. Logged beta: -2.02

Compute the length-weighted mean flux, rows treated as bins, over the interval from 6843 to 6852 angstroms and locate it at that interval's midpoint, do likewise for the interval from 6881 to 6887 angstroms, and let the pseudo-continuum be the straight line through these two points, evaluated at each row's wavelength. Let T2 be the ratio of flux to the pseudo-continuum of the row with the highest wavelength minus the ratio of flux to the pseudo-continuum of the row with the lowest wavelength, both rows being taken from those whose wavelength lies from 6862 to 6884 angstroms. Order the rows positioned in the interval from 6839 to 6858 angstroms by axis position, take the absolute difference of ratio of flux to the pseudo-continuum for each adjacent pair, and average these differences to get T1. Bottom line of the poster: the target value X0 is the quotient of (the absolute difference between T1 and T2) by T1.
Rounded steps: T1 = 0.083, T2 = 0.02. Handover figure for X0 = 0.8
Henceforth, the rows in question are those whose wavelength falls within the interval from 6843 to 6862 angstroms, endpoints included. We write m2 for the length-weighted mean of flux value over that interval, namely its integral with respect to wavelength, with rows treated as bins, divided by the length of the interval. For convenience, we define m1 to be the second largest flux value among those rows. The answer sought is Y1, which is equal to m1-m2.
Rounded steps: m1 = 4.23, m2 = 4.08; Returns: 0.154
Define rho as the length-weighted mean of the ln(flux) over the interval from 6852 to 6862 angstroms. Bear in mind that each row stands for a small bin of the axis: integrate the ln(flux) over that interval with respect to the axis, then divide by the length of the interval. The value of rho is 1.383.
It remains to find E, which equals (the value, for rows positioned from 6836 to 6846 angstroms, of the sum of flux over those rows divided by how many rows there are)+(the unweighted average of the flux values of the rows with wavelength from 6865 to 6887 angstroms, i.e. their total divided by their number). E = 8.26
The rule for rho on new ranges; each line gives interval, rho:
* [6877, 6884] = 1.499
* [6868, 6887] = 1.448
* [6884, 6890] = 1.481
